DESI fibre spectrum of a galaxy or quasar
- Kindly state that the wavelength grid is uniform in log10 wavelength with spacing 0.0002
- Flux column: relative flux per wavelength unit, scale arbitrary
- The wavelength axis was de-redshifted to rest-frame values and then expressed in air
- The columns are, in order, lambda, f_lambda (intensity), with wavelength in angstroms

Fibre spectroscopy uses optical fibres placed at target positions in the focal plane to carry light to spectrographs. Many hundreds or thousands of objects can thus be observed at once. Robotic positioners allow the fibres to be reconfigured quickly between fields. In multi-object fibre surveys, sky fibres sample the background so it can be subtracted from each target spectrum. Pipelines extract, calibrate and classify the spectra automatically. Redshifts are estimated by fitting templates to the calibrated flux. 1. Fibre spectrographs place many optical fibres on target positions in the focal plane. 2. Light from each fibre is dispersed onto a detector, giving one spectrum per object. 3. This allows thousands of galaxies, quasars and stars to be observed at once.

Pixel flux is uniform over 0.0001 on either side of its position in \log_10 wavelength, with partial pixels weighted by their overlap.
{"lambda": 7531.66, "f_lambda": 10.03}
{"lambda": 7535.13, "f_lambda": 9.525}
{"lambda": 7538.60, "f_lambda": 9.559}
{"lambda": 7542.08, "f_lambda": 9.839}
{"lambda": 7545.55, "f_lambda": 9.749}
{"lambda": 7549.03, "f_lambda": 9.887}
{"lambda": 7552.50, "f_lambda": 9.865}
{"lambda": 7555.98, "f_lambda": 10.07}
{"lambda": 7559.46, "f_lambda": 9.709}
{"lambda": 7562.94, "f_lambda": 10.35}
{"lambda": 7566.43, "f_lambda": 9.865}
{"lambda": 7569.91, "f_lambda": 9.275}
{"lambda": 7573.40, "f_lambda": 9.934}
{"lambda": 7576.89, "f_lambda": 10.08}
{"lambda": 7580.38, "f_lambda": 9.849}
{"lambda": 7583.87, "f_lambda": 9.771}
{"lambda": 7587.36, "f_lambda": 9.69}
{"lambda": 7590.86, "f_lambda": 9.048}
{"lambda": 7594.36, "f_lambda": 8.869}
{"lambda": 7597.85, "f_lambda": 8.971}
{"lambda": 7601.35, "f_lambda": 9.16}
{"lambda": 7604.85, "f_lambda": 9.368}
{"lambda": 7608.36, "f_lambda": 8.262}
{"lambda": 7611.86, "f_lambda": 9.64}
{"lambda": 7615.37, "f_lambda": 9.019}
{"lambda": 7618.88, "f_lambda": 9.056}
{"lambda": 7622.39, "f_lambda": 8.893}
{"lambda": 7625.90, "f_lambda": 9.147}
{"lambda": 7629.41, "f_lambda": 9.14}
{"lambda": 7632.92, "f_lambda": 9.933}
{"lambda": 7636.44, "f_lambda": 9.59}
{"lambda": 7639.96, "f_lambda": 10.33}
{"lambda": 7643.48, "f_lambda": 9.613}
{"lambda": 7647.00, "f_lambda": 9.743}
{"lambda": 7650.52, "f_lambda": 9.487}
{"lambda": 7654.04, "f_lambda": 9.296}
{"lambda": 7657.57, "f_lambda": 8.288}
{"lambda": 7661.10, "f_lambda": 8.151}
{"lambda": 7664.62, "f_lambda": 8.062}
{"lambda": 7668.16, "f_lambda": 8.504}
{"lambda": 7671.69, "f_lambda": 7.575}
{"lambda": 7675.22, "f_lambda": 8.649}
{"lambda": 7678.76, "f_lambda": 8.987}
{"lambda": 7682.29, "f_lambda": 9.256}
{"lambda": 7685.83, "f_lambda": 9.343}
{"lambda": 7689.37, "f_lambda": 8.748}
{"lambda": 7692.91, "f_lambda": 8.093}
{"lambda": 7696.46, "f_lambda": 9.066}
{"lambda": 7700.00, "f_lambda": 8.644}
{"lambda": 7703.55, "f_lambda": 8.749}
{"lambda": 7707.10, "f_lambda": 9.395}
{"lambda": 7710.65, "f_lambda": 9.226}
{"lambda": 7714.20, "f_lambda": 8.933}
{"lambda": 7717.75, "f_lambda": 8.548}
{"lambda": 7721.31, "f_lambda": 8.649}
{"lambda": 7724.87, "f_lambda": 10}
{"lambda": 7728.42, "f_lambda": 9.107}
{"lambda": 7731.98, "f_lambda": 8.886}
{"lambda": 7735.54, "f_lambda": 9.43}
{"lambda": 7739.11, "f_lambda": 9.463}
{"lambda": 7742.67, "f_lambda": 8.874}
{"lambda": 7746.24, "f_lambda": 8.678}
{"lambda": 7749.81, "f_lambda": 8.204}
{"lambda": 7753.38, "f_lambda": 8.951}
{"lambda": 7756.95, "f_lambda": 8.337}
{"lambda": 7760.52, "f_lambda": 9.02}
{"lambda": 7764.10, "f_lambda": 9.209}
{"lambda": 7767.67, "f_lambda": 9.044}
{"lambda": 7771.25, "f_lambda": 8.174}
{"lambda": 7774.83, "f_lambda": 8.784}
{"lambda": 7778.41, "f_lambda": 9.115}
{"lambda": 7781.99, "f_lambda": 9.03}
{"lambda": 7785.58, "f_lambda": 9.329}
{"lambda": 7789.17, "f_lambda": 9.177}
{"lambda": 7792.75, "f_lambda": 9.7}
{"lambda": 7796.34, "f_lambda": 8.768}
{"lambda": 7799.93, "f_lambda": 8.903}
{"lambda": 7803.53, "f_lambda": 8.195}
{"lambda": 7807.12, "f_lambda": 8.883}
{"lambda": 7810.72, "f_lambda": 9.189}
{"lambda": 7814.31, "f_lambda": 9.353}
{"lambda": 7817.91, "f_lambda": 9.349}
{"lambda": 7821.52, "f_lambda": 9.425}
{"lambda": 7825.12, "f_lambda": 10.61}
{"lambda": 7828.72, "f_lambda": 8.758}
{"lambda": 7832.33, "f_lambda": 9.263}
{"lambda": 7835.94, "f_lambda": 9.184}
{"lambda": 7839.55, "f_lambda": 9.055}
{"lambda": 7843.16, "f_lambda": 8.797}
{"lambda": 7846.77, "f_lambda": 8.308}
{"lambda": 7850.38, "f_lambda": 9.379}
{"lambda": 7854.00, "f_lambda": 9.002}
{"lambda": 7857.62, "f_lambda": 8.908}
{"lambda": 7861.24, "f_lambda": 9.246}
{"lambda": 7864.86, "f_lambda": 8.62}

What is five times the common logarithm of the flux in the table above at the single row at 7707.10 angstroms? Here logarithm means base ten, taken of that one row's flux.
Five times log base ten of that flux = 4.86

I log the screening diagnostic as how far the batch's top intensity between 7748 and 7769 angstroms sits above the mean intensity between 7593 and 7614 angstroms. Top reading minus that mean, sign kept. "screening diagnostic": 0.16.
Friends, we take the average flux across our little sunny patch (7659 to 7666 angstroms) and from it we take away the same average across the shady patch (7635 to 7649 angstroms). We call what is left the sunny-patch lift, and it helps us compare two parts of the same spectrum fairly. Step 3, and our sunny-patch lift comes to -1.7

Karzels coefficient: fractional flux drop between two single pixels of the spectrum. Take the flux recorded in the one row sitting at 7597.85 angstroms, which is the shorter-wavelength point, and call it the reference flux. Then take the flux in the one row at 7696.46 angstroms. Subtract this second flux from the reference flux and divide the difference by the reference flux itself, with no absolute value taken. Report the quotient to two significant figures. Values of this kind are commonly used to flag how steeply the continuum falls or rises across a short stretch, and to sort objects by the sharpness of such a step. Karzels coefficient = -0.011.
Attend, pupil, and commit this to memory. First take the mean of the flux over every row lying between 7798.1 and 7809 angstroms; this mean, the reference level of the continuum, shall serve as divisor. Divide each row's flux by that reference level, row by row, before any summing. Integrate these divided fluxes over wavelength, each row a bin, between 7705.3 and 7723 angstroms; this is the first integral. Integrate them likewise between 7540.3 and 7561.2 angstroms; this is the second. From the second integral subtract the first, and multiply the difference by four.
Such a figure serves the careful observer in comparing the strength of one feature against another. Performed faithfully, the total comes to 22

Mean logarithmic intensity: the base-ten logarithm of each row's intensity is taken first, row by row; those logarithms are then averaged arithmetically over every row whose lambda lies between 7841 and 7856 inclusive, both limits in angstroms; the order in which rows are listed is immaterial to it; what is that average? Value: 0.948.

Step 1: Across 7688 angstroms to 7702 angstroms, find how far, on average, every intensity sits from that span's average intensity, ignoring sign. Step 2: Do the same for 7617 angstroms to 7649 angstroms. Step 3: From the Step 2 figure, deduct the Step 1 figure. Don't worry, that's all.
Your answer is 0.11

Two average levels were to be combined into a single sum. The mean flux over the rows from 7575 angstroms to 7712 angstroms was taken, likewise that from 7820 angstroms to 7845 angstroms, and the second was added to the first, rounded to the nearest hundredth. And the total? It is 18.39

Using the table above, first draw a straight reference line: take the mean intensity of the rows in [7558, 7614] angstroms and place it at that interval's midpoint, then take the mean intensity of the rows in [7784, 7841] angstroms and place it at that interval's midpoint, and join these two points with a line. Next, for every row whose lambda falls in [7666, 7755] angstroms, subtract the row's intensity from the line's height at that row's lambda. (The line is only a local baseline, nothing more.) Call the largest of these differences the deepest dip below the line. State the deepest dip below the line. 1.80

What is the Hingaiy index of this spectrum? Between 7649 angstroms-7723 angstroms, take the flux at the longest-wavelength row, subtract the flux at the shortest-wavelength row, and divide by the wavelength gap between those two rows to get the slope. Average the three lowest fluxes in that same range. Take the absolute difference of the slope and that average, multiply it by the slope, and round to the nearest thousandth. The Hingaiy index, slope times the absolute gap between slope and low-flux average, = -0.094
